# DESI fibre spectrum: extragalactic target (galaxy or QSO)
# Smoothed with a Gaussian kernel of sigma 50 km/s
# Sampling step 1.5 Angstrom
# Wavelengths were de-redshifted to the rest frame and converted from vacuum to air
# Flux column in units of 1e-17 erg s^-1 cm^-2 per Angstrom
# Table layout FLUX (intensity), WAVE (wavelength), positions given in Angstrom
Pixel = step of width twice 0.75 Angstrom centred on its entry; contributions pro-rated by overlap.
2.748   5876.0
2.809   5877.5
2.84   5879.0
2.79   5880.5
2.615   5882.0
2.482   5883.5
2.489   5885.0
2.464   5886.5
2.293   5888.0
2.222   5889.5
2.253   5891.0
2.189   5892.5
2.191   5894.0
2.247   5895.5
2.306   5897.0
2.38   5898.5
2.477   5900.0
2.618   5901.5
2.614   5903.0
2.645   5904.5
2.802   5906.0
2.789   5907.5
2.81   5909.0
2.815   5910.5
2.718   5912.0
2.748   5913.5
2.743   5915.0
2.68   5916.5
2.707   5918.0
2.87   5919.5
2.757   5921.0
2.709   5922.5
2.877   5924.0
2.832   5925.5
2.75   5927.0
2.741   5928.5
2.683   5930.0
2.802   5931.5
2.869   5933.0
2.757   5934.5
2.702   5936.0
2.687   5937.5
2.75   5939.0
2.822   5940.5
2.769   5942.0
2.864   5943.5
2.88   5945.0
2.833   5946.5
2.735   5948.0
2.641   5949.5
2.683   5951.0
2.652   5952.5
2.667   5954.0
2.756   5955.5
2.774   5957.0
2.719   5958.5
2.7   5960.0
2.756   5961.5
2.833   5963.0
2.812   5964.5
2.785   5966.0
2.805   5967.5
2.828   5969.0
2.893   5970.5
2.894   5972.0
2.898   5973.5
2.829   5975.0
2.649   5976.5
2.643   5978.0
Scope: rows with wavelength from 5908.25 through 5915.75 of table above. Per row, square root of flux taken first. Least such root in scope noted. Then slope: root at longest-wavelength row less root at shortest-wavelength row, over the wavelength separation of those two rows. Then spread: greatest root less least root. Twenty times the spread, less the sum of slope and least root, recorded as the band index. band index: -1.1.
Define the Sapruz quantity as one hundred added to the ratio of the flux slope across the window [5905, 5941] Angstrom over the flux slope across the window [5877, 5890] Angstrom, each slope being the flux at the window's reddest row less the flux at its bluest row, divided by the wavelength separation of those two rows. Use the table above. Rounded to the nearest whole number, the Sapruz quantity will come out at 100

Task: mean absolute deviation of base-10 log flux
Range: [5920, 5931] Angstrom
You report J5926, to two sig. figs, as 0.0080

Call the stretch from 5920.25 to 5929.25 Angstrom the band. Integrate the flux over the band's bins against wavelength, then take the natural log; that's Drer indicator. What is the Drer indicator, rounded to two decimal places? 3.22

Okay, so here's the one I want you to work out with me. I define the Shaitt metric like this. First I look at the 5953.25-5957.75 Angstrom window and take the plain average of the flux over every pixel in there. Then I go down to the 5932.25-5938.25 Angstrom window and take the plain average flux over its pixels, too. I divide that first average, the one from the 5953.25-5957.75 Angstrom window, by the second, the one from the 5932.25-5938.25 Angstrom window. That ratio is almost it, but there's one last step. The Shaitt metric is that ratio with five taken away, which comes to -4.01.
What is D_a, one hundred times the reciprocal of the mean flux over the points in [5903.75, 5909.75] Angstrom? 36.2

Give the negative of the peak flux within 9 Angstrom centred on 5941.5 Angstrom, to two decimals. -2.88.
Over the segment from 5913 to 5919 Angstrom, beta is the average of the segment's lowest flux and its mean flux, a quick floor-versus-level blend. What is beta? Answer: 2.70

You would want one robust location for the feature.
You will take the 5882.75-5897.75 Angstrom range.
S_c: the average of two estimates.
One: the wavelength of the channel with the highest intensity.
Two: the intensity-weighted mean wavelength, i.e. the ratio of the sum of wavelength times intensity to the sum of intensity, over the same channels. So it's 5887.5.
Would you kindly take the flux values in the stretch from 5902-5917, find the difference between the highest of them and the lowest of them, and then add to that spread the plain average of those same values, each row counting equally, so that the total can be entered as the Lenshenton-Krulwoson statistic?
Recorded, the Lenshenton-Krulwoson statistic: 2.94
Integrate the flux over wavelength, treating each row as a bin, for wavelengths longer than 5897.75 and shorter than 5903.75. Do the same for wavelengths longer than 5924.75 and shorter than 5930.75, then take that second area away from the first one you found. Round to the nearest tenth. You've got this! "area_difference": -1.4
